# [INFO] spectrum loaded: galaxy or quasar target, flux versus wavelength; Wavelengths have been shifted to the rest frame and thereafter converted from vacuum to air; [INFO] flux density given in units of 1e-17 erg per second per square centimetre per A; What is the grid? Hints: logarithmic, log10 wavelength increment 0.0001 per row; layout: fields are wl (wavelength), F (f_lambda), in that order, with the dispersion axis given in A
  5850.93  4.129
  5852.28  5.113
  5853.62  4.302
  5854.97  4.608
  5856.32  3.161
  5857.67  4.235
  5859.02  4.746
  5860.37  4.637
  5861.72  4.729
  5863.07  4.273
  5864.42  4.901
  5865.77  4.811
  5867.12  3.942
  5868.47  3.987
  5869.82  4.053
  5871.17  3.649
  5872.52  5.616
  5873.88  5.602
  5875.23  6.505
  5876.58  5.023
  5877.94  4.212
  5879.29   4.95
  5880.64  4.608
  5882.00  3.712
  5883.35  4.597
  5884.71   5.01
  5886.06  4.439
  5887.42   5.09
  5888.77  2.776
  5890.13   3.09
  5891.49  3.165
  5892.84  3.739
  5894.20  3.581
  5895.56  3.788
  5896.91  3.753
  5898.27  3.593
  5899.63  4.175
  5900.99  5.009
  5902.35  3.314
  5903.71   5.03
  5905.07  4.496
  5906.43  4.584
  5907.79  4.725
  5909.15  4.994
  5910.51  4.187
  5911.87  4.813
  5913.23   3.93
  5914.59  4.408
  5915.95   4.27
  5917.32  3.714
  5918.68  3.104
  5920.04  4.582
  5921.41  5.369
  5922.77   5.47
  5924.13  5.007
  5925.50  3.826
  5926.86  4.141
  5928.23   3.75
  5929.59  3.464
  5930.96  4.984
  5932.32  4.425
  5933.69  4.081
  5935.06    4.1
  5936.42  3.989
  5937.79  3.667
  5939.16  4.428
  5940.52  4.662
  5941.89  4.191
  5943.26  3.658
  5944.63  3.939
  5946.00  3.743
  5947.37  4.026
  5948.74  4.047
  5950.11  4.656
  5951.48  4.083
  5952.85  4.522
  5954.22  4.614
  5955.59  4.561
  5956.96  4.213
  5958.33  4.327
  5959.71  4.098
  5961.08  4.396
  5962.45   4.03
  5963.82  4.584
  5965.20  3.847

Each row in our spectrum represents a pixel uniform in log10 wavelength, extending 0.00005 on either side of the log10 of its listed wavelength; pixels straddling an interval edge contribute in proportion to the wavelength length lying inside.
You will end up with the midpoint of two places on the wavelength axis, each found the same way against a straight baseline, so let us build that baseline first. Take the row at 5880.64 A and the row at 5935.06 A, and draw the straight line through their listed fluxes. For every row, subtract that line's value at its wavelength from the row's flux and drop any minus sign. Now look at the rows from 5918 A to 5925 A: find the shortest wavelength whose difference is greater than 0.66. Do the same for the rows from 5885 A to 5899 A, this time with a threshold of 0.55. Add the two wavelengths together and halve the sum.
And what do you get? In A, 5903.7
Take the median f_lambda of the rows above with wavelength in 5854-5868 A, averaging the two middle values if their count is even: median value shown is 4.6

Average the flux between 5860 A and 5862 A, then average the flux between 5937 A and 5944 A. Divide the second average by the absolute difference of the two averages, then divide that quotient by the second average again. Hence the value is 1.8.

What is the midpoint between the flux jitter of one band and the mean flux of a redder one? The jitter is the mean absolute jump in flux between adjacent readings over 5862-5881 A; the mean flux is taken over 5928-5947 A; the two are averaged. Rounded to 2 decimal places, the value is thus 2.36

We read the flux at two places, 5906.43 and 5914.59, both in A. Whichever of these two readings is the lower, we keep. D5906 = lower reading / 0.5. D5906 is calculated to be 8.82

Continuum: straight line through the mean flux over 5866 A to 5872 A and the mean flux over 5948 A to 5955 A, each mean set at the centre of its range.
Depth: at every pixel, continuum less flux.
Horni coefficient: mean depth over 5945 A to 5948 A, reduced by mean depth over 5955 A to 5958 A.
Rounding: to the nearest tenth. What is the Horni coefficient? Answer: 0.4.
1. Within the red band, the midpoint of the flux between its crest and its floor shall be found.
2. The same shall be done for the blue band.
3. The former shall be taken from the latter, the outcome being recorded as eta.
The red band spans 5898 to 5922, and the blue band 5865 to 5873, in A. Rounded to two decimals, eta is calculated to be 0.40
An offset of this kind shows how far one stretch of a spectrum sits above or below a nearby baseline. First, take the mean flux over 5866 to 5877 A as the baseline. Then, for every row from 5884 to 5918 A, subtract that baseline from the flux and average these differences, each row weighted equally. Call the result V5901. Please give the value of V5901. -0.65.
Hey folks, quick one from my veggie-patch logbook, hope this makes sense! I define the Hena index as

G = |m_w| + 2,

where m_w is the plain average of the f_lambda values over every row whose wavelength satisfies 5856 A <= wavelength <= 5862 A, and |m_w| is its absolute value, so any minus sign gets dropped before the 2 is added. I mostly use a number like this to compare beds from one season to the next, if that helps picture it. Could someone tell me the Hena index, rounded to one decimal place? 6.3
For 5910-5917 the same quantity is 6.3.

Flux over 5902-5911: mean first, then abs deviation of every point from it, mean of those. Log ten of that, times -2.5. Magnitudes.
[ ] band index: 1.0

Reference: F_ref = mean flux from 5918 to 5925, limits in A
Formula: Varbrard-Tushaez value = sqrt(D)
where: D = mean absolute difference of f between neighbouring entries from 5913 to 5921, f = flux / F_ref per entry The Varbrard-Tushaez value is 0.37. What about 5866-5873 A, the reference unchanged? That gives 0.36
